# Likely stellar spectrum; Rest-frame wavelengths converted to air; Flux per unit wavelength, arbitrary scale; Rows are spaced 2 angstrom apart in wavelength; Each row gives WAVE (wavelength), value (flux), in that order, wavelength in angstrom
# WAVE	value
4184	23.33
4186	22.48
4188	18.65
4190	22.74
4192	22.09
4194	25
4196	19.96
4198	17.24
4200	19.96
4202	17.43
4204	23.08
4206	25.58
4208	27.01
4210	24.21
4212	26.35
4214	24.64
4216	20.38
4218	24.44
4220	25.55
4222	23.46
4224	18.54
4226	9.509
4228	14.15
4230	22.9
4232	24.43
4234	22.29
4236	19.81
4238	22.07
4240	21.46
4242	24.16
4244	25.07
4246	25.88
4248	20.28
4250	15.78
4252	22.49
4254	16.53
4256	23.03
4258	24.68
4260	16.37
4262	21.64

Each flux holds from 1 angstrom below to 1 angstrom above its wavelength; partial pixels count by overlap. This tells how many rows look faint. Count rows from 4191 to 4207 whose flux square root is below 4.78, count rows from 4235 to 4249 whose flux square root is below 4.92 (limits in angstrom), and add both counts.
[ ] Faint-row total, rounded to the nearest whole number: 10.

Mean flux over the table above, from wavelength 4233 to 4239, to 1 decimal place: 21.4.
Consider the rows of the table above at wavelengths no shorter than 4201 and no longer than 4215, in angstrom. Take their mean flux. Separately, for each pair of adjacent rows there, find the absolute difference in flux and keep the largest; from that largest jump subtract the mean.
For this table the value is -18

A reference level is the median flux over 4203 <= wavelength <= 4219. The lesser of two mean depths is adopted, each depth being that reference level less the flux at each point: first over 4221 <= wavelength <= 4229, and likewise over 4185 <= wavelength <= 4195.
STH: 2.3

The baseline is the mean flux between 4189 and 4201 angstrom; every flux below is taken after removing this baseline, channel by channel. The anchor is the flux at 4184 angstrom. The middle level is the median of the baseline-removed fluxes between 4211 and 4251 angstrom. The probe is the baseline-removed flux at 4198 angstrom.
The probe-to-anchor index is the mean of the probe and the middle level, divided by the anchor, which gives -0.58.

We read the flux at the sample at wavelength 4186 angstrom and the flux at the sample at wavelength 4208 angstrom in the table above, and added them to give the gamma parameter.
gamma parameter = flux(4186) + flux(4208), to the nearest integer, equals 49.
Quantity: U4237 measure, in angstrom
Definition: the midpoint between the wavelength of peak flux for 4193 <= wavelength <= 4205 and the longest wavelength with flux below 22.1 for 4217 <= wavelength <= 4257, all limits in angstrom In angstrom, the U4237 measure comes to 4224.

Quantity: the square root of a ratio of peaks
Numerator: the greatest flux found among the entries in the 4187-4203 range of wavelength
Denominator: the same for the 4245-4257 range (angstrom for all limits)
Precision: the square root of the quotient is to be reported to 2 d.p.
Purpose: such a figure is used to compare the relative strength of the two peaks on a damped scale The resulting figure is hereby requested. 0.98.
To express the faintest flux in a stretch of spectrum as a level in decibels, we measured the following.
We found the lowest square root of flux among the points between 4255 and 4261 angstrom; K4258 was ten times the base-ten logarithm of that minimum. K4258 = 6.07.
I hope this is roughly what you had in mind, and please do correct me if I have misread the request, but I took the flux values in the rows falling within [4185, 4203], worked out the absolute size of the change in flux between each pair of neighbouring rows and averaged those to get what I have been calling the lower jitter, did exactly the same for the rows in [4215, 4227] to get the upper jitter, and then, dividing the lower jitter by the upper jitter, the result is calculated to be 0.72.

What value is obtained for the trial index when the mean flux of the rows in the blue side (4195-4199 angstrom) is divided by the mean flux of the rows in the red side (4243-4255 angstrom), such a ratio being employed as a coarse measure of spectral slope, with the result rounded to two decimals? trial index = 0.89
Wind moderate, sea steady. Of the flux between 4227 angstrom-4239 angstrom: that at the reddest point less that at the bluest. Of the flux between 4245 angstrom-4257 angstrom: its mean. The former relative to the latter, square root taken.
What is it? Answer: 0.62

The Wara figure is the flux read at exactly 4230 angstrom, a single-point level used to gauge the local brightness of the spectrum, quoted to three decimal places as 22.900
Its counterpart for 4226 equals 9.509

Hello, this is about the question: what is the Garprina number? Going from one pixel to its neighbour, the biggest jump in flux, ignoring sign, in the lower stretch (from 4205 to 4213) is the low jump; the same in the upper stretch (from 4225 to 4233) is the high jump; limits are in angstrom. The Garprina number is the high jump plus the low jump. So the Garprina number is 12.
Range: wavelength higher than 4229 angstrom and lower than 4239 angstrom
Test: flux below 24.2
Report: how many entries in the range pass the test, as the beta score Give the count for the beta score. 4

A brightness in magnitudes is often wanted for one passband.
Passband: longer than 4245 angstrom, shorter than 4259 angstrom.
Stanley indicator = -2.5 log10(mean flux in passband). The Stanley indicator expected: -3.32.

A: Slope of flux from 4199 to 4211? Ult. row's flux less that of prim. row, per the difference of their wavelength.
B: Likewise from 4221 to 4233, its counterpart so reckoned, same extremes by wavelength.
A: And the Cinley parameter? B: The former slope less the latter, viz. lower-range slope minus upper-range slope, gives 0.3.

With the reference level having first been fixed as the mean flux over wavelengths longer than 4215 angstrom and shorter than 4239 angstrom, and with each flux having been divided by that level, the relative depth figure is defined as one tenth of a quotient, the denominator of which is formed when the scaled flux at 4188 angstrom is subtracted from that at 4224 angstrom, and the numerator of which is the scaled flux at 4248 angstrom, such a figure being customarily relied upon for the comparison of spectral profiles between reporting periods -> -18.4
